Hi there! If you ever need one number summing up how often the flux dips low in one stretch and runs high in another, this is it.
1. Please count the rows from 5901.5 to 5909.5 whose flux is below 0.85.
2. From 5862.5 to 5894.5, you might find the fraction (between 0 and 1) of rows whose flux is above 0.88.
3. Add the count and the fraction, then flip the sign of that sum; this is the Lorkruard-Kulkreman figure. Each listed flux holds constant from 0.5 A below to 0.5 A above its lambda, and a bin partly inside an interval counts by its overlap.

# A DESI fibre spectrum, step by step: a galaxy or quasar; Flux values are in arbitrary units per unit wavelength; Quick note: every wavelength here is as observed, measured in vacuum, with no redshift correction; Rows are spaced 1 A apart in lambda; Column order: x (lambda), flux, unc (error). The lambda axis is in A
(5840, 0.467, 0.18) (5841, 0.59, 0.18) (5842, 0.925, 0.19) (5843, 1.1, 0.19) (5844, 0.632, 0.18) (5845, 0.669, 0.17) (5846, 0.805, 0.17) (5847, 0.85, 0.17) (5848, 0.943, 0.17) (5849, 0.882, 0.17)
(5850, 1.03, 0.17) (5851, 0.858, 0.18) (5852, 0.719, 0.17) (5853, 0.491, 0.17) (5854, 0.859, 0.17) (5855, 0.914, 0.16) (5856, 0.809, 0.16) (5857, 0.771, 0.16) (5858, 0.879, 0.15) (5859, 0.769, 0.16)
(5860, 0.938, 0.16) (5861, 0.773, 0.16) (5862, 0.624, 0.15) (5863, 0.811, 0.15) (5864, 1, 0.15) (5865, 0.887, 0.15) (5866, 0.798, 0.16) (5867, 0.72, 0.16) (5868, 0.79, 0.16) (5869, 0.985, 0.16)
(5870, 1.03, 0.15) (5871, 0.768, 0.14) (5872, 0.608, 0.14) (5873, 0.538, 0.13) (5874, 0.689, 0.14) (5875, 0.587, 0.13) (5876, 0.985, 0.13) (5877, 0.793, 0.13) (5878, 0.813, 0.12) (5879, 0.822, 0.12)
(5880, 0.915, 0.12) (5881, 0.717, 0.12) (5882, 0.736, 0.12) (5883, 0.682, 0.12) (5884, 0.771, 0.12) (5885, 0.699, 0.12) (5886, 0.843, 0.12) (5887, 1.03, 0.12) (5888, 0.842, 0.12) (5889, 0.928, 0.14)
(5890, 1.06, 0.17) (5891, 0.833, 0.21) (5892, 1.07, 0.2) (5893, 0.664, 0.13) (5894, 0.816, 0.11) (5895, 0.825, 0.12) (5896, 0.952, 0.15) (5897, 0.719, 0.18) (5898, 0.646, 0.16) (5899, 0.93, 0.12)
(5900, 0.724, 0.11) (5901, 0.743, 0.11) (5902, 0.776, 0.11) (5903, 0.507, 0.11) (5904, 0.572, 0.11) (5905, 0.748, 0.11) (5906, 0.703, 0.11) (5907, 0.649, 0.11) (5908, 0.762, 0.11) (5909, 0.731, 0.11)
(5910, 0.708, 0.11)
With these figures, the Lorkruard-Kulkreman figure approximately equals -8.3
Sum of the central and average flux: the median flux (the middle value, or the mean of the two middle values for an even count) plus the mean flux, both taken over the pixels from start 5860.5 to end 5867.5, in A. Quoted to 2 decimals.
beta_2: 1.60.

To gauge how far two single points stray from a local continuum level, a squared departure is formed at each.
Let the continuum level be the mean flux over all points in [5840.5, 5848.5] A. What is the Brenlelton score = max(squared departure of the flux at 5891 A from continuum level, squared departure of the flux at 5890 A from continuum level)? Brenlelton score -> 0.060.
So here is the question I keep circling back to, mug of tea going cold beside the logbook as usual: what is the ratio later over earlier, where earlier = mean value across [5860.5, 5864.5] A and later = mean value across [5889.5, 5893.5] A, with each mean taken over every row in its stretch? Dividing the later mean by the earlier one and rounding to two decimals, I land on 1.13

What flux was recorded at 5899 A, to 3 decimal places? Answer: 0.930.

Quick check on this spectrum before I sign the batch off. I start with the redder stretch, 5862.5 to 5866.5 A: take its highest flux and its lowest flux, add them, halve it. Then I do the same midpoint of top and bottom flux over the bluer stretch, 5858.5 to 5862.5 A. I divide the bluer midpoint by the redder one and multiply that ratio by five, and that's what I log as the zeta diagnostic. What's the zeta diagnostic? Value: 4.3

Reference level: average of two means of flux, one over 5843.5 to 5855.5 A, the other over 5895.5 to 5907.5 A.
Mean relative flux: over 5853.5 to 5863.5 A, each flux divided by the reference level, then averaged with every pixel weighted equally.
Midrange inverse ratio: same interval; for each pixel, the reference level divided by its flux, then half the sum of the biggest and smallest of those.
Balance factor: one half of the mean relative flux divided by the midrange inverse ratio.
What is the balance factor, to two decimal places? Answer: 0.52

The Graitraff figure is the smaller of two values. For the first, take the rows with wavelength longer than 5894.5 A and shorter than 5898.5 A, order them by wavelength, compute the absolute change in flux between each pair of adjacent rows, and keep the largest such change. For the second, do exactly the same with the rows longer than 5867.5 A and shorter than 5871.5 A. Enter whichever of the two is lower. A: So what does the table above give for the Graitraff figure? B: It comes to 0.23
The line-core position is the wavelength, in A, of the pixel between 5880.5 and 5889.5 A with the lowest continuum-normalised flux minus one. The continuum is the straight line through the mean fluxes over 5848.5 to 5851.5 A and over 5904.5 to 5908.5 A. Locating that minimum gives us 5883 A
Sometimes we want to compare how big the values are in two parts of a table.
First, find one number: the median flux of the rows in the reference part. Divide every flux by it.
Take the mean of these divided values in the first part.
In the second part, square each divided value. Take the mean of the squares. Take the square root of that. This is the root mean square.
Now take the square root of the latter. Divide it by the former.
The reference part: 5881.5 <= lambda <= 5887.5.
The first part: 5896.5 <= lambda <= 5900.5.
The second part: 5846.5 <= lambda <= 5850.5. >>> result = 1.11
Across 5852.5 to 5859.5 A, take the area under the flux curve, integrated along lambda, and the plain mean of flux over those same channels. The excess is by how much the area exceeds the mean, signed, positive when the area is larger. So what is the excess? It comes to 4.71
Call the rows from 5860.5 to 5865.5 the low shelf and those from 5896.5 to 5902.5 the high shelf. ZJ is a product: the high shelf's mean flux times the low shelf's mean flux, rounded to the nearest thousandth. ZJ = 0.619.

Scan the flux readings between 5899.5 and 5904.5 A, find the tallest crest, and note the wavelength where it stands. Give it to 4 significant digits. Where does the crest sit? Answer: 5902 A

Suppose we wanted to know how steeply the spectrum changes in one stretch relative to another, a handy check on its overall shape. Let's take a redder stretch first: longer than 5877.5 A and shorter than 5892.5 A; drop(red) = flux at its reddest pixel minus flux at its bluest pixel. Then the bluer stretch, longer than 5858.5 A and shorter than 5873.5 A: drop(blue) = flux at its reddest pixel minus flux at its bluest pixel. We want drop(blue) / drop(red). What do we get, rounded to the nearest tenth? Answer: -0.9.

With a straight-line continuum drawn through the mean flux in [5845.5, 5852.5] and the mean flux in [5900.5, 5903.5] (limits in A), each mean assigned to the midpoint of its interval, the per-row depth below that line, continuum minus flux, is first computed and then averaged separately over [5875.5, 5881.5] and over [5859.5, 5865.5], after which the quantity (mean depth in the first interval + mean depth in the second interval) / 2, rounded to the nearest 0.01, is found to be -0.05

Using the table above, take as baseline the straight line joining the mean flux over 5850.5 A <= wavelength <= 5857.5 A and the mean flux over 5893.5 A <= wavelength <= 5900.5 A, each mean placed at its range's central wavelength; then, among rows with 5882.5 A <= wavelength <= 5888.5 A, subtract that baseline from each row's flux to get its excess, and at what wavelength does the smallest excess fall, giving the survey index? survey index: 5883 A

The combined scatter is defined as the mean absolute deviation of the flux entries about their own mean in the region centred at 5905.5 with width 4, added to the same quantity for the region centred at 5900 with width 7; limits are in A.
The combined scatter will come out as 0.14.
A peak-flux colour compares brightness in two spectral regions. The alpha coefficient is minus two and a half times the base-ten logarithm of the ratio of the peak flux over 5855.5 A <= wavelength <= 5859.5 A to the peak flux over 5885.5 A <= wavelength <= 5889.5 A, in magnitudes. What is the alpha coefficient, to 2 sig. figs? 0.17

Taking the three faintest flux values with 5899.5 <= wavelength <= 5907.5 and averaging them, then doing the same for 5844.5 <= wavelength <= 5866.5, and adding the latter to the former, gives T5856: 1.17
